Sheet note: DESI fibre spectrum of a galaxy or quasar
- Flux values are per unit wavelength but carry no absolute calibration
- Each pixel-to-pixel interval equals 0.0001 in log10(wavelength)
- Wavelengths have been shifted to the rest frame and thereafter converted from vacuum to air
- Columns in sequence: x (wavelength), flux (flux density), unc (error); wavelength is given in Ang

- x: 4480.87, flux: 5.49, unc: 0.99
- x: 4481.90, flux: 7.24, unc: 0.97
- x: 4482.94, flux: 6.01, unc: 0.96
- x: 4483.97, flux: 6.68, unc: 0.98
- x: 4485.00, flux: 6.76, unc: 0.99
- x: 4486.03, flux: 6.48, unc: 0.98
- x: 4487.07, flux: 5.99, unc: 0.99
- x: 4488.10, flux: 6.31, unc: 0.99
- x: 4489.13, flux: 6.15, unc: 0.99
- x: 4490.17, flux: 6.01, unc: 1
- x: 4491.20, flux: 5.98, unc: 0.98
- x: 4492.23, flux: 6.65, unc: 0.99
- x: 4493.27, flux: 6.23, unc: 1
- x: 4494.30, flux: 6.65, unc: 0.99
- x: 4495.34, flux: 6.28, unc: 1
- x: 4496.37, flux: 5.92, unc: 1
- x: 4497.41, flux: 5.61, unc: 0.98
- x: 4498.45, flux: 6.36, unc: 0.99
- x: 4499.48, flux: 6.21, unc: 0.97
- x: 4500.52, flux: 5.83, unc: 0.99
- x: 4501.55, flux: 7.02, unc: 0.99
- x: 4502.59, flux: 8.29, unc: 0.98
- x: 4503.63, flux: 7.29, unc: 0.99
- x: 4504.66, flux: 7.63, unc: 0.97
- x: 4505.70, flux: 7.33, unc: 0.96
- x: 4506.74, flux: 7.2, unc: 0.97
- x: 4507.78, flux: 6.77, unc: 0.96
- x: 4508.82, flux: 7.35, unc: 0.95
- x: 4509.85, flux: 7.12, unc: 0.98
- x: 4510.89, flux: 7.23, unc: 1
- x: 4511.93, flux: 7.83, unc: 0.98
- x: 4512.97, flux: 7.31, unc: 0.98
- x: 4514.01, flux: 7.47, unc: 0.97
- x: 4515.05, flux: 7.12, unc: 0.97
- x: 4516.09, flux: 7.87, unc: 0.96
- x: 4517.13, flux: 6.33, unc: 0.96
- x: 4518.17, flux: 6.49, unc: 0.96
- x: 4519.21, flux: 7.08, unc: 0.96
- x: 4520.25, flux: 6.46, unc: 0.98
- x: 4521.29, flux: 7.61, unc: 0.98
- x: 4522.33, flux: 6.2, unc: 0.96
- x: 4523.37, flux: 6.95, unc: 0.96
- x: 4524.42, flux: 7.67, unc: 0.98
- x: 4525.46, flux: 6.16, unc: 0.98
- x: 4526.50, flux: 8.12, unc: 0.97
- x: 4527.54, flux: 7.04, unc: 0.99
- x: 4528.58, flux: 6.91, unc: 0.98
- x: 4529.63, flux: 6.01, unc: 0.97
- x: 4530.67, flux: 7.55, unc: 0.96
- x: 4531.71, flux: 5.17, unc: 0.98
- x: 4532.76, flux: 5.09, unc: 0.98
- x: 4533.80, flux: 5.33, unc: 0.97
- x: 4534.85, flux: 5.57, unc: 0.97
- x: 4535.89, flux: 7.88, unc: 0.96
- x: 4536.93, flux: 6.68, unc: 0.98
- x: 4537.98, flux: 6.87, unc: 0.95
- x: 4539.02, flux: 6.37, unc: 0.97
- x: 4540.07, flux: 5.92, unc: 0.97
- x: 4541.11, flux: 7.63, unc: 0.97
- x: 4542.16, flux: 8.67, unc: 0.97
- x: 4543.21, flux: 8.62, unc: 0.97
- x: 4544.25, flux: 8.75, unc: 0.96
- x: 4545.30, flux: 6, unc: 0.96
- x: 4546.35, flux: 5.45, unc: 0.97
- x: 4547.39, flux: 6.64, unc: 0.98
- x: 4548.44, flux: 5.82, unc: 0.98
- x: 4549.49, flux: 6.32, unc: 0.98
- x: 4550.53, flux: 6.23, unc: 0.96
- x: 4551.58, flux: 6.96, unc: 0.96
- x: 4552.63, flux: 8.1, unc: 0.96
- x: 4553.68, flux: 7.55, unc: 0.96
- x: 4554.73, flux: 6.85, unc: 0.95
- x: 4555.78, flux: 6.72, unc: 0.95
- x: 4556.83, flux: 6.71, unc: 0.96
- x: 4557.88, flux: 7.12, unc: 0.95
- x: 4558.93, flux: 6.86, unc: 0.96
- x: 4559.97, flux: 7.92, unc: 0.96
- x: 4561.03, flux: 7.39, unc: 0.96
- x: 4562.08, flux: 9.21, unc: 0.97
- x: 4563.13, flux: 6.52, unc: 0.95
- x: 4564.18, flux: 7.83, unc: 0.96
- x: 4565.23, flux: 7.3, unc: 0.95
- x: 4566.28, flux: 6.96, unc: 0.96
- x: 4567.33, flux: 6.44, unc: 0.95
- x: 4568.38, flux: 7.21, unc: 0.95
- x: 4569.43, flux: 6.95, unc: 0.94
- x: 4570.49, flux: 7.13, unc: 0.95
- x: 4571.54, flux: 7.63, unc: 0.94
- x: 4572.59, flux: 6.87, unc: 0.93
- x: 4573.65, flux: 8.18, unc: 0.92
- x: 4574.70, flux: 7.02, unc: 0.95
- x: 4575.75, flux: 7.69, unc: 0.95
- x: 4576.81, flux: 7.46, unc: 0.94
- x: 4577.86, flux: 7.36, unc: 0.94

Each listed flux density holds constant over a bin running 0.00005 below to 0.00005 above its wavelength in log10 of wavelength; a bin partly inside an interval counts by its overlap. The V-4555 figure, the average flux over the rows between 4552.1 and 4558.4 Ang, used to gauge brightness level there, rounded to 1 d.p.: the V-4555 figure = 7.2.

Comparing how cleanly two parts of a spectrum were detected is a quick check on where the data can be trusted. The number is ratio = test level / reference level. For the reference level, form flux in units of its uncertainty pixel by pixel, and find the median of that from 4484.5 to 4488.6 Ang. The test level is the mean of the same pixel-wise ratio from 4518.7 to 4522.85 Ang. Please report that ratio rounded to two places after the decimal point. 1.09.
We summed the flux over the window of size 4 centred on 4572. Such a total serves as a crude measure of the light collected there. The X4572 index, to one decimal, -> 29.8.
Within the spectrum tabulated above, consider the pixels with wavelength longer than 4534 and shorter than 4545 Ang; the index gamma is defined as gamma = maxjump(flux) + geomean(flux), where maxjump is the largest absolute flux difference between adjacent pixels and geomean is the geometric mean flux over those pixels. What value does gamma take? 9.5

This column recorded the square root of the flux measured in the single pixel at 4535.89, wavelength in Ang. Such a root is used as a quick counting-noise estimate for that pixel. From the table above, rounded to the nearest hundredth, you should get 2.81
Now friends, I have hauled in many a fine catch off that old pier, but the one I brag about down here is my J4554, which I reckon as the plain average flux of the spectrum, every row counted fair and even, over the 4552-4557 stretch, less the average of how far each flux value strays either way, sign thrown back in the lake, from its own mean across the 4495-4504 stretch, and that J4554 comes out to 6.5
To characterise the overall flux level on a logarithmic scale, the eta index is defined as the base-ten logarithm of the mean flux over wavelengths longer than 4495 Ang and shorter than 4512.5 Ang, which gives 0.839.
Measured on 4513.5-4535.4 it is 0.825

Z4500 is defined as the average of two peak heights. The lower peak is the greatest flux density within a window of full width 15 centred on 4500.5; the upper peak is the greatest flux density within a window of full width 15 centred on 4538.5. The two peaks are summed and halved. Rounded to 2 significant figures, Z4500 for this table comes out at 8.5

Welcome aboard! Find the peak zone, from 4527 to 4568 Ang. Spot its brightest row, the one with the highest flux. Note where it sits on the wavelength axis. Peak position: 4562.08 Ang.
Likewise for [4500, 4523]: 4502.59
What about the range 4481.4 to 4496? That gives 4481.90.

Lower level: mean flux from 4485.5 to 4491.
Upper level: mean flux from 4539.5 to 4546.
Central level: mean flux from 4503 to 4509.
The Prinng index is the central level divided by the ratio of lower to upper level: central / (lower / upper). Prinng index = 8.9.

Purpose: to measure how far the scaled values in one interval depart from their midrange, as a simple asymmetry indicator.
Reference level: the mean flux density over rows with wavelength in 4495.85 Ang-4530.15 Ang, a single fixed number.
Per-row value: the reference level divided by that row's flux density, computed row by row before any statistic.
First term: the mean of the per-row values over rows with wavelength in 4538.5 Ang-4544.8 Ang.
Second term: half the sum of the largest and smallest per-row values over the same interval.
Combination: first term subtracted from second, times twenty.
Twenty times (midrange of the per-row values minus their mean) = 1.1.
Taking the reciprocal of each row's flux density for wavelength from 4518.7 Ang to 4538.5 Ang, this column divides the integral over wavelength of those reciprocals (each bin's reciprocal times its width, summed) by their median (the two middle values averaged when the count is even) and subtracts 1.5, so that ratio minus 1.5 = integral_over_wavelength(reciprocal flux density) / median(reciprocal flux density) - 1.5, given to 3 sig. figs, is 19.4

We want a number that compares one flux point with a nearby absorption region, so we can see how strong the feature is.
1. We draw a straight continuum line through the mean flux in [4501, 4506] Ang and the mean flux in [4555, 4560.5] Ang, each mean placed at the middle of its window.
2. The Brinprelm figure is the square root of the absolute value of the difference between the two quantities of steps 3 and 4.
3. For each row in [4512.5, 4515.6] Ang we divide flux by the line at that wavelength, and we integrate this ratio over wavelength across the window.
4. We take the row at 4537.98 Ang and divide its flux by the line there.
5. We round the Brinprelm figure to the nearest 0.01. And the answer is 1.45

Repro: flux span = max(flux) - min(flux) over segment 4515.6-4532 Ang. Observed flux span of 2.95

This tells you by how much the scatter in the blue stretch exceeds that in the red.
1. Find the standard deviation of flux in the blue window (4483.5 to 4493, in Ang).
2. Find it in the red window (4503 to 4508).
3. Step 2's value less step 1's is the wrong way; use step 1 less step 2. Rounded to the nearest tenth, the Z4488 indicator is 0.0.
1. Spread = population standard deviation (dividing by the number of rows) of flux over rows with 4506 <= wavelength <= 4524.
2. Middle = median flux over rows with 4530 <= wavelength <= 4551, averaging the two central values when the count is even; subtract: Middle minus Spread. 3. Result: 5.86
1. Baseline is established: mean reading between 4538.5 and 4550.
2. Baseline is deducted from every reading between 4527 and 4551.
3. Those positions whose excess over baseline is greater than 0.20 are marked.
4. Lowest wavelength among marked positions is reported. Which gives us 4530.67 Ang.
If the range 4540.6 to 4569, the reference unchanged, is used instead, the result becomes 4541.11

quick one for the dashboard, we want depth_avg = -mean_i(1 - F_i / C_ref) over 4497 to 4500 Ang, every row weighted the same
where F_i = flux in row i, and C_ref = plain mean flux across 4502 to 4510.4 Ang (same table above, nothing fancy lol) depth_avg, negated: -0.18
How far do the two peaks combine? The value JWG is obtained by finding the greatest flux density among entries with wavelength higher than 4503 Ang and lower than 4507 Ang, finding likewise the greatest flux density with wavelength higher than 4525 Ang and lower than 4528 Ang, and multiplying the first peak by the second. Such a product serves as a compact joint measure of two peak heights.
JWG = 62.0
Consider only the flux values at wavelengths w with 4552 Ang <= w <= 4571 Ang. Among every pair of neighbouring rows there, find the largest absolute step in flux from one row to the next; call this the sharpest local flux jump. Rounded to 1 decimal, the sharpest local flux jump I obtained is 2.7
